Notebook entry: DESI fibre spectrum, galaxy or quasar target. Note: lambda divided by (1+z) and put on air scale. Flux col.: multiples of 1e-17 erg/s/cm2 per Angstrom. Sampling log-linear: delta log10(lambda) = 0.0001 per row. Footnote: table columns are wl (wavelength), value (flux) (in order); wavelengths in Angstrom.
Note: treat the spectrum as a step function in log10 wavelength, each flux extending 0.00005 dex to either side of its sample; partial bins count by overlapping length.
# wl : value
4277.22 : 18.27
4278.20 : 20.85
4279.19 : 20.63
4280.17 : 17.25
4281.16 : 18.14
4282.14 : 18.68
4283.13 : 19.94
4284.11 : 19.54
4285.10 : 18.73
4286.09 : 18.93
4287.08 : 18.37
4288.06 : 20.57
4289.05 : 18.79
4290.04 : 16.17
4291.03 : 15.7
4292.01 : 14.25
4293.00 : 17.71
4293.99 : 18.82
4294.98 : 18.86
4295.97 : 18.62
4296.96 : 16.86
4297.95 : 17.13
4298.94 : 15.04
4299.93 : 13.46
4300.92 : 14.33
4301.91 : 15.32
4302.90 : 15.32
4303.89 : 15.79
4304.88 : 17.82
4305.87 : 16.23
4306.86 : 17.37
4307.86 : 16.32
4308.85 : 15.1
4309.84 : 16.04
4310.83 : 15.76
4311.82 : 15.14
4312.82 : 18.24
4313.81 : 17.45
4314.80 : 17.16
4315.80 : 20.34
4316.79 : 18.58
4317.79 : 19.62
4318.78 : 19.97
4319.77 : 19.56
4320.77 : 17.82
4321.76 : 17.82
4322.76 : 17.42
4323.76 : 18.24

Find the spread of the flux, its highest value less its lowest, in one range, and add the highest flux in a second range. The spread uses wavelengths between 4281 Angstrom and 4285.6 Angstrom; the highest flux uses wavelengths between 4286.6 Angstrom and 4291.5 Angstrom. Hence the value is 22.4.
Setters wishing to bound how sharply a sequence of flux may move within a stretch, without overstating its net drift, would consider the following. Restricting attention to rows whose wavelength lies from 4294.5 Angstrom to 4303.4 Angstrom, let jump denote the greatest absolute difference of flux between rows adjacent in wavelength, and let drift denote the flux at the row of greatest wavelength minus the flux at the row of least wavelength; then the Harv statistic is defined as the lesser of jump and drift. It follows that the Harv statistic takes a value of -4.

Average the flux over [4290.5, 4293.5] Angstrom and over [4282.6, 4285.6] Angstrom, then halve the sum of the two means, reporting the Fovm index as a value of 17.6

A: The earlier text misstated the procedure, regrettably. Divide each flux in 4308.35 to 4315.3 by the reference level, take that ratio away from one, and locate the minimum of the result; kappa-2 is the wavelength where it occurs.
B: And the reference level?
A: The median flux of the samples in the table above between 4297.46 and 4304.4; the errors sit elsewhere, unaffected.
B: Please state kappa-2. 4312.82 Angstrom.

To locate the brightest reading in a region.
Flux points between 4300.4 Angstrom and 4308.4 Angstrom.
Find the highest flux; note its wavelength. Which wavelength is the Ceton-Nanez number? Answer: 4304.88 Angstrom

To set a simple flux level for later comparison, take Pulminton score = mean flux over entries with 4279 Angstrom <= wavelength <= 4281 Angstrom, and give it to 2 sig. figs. 19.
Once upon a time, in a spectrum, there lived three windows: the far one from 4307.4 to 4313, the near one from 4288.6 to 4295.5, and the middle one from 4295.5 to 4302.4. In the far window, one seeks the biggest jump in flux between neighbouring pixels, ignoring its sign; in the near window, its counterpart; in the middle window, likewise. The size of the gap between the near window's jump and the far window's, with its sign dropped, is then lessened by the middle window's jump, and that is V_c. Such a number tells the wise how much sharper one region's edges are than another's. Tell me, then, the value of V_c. -1.7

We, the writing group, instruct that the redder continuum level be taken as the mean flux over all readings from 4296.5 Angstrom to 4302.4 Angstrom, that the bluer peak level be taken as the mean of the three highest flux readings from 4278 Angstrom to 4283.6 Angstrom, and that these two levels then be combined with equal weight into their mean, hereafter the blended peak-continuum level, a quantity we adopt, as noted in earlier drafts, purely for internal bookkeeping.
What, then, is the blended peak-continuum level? 17.9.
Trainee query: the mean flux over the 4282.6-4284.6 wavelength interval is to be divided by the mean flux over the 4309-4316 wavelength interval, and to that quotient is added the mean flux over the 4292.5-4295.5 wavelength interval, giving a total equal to 19.6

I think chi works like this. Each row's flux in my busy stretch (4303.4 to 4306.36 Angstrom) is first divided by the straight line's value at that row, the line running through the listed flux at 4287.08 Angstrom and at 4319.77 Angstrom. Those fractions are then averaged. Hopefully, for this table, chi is 0.874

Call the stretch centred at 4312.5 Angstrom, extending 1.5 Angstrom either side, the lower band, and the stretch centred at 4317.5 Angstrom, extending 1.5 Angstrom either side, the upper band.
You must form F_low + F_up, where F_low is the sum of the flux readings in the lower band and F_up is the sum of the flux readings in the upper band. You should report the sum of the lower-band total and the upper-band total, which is 109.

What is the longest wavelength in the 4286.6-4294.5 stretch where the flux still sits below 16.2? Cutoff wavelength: 4292.01 Angstrom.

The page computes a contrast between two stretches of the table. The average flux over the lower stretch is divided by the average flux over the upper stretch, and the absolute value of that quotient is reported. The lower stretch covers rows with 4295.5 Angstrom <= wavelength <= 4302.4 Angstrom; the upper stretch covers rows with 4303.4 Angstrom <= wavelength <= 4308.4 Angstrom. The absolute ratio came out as 0.95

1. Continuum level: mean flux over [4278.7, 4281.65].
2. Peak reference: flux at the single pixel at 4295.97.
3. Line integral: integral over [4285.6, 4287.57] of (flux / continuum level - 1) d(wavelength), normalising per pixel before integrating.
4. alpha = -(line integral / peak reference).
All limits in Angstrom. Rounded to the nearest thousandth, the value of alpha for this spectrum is 0.000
